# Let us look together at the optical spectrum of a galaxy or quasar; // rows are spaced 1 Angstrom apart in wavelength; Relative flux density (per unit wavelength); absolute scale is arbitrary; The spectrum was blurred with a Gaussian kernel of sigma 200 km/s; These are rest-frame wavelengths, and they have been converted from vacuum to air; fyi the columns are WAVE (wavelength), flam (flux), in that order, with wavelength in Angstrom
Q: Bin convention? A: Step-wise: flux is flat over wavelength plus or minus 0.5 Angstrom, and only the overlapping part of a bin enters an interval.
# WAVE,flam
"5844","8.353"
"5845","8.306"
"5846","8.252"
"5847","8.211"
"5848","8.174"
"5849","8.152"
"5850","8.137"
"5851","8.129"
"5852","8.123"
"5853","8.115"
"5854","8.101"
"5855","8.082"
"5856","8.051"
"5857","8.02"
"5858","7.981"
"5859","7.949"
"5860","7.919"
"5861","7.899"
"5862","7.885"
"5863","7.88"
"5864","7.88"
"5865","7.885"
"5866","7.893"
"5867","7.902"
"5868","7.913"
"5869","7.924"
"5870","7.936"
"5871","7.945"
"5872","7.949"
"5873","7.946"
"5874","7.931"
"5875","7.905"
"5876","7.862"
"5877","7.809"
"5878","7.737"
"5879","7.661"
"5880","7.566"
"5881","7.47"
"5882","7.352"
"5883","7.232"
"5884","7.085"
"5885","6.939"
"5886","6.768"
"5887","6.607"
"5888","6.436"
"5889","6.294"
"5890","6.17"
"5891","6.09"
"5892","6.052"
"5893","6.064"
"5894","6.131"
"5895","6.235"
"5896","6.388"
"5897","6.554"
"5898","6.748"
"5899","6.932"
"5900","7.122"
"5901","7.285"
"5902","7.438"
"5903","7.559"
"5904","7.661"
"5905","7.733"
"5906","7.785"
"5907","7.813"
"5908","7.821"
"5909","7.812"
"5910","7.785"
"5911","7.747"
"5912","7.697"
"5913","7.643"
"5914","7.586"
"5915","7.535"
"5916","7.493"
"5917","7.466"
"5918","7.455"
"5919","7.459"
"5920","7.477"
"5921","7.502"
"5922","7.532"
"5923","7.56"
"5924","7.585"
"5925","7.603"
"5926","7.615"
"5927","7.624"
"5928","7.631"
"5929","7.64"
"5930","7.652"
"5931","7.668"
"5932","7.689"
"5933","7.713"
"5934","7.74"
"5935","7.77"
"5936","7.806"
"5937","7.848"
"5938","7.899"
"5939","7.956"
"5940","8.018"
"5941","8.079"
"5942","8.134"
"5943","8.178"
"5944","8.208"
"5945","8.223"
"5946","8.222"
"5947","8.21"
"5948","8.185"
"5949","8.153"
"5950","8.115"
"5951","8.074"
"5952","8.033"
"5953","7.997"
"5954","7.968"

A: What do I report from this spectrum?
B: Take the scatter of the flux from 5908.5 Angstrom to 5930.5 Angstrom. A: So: 0.10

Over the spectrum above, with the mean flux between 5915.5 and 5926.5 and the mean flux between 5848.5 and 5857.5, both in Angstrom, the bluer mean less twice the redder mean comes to -6.94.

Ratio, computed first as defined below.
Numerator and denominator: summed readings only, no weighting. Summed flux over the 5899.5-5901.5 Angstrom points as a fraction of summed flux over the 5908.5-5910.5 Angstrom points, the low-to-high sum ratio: 0.92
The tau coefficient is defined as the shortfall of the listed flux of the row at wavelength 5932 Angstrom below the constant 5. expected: -2.7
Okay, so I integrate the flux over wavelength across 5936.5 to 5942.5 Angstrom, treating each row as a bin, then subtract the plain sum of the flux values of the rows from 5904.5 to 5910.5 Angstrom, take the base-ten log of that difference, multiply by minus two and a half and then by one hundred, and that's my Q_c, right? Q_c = -18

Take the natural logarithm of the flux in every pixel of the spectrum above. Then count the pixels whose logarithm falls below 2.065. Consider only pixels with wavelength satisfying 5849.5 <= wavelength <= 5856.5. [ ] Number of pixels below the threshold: 0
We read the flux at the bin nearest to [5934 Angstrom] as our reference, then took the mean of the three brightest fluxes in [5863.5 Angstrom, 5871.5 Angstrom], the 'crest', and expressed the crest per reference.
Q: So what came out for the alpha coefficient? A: 1.03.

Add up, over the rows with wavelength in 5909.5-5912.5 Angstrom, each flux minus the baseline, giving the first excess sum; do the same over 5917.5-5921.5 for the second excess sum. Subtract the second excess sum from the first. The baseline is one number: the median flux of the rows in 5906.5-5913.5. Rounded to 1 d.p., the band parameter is 1.1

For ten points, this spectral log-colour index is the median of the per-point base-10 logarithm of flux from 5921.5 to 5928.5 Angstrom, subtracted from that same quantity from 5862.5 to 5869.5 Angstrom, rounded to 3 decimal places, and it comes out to 0.016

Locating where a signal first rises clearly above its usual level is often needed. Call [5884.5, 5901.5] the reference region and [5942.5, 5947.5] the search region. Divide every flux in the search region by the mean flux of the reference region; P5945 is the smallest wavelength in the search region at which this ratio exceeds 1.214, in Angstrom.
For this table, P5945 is 5943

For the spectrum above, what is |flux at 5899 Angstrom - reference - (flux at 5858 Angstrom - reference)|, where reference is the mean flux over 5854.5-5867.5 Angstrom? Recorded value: 1.0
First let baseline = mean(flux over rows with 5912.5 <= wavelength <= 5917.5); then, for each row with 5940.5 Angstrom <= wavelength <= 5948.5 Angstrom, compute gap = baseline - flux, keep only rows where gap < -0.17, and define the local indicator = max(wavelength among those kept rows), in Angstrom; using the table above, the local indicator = 5948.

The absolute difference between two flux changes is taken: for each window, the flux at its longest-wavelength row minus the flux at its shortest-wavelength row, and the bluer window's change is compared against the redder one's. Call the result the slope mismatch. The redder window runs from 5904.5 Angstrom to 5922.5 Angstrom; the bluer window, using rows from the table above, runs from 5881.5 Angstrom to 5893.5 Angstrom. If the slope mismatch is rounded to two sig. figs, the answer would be 1.1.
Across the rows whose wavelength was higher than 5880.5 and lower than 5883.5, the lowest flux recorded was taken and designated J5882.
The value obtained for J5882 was 7.232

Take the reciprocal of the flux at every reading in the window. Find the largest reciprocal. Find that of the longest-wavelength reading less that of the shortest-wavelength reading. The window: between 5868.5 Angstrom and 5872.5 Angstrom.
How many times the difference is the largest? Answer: -318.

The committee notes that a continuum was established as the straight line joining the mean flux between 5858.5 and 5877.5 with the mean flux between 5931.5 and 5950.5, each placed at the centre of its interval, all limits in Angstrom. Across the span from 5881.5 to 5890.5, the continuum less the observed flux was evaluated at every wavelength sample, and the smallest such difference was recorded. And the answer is 0.57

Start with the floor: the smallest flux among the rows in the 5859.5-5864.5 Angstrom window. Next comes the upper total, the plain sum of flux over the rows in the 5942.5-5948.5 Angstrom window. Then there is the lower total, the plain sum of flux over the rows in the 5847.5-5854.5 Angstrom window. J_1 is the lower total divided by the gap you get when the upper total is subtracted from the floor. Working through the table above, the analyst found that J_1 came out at -1.4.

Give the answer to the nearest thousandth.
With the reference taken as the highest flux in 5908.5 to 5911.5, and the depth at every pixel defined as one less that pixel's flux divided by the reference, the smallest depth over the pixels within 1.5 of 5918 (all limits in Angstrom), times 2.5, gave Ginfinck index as 0.111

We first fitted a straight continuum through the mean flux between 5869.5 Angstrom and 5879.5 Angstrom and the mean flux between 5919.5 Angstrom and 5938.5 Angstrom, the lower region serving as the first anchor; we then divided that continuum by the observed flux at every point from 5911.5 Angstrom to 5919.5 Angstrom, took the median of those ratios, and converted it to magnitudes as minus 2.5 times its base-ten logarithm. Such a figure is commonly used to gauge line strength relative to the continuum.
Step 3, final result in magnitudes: -0.028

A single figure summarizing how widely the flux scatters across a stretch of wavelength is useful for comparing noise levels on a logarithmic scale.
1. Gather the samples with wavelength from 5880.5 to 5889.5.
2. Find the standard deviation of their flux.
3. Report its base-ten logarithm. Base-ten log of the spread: -0.4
